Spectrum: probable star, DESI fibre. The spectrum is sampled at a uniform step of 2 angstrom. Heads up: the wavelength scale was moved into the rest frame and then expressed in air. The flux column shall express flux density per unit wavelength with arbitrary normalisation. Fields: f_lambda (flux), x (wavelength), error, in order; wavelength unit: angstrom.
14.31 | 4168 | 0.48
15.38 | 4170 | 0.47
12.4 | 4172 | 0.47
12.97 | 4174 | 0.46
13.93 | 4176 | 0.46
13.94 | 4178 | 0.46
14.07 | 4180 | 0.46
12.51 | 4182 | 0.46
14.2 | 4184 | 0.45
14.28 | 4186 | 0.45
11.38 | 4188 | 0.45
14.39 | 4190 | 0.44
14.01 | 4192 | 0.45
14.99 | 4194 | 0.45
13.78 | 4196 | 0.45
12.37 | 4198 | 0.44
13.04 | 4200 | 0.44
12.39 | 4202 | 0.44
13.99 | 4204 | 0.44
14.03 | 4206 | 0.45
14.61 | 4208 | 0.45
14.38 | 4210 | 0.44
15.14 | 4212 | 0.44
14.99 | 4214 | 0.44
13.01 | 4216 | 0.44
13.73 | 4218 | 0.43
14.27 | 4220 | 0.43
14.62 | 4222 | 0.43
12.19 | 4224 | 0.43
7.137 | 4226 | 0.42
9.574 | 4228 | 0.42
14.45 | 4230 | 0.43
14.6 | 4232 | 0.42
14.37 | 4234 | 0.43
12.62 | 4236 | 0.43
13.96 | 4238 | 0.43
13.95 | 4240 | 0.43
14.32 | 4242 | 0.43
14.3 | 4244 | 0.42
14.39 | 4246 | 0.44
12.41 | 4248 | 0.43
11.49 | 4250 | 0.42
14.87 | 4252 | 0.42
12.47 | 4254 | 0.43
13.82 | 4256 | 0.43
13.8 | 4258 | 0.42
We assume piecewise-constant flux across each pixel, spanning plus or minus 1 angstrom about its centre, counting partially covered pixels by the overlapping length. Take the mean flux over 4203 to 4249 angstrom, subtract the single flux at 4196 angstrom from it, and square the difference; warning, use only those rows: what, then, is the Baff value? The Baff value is 0.07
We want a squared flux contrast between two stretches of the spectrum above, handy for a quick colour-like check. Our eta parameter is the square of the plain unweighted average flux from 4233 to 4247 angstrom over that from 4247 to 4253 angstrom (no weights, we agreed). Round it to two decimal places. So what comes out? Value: 1.17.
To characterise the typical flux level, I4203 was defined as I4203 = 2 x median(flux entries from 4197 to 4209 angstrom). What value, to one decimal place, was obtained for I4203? 27.0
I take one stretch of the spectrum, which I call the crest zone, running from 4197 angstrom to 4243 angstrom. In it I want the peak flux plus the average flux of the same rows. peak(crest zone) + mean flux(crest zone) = 28.5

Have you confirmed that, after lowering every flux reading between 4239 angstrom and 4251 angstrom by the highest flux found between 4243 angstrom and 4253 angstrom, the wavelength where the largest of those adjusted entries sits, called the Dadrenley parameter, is 4246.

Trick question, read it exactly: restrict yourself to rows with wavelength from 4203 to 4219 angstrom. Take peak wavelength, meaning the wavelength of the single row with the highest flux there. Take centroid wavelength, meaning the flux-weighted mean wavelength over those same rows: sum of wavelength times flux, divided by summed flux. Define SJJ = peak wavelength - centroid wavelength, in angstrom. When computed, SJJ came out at 1.0 angstrom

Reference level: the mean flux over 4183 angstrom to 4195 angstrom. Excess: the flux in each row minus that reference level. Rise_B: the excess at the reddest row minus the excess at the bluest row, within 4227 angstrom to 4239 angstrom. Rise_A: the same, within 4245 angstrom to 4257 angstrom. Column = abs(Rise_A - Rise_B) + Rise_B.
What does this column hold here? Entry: 9.3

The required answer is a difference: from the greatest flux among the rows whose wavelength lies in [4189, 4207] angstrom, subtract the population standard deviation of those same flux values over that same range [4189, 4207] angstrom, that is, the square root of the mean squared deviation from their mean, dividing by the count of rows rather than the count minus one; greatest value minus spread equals 14.2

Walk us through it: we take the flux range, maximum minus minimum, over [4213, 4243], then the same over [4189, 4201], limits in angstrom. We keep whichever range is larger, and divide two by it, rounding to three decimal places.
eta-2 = 0.255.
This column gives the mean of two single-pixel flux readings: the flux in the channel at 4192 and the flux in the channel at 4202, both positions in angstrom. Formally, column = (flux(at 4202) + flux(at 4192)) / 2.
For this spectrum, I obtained 13.2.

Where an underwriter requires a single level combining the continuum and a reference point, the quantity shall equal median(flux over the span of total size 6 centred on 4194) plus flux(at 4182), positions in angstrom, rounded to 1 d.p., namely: 26.5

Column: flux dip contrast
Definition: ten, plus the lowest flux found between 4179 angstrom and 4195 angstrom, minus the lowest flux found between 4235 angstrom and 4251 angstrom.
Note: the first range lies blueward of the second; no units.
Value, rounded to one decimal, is 9.9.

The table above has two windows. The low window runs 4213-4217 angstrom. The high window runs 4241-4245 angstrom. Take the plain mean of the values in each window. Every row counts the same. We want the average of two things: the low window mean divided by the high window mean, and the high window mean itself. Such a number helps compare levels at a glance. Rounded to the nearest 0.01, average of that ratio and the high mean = 7.64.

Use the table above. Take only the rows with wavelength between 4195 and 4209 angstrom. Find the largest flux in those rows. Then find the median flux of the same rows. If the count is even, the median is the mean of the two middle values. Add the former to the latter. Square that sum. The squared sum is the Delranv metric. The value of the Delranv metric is 806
